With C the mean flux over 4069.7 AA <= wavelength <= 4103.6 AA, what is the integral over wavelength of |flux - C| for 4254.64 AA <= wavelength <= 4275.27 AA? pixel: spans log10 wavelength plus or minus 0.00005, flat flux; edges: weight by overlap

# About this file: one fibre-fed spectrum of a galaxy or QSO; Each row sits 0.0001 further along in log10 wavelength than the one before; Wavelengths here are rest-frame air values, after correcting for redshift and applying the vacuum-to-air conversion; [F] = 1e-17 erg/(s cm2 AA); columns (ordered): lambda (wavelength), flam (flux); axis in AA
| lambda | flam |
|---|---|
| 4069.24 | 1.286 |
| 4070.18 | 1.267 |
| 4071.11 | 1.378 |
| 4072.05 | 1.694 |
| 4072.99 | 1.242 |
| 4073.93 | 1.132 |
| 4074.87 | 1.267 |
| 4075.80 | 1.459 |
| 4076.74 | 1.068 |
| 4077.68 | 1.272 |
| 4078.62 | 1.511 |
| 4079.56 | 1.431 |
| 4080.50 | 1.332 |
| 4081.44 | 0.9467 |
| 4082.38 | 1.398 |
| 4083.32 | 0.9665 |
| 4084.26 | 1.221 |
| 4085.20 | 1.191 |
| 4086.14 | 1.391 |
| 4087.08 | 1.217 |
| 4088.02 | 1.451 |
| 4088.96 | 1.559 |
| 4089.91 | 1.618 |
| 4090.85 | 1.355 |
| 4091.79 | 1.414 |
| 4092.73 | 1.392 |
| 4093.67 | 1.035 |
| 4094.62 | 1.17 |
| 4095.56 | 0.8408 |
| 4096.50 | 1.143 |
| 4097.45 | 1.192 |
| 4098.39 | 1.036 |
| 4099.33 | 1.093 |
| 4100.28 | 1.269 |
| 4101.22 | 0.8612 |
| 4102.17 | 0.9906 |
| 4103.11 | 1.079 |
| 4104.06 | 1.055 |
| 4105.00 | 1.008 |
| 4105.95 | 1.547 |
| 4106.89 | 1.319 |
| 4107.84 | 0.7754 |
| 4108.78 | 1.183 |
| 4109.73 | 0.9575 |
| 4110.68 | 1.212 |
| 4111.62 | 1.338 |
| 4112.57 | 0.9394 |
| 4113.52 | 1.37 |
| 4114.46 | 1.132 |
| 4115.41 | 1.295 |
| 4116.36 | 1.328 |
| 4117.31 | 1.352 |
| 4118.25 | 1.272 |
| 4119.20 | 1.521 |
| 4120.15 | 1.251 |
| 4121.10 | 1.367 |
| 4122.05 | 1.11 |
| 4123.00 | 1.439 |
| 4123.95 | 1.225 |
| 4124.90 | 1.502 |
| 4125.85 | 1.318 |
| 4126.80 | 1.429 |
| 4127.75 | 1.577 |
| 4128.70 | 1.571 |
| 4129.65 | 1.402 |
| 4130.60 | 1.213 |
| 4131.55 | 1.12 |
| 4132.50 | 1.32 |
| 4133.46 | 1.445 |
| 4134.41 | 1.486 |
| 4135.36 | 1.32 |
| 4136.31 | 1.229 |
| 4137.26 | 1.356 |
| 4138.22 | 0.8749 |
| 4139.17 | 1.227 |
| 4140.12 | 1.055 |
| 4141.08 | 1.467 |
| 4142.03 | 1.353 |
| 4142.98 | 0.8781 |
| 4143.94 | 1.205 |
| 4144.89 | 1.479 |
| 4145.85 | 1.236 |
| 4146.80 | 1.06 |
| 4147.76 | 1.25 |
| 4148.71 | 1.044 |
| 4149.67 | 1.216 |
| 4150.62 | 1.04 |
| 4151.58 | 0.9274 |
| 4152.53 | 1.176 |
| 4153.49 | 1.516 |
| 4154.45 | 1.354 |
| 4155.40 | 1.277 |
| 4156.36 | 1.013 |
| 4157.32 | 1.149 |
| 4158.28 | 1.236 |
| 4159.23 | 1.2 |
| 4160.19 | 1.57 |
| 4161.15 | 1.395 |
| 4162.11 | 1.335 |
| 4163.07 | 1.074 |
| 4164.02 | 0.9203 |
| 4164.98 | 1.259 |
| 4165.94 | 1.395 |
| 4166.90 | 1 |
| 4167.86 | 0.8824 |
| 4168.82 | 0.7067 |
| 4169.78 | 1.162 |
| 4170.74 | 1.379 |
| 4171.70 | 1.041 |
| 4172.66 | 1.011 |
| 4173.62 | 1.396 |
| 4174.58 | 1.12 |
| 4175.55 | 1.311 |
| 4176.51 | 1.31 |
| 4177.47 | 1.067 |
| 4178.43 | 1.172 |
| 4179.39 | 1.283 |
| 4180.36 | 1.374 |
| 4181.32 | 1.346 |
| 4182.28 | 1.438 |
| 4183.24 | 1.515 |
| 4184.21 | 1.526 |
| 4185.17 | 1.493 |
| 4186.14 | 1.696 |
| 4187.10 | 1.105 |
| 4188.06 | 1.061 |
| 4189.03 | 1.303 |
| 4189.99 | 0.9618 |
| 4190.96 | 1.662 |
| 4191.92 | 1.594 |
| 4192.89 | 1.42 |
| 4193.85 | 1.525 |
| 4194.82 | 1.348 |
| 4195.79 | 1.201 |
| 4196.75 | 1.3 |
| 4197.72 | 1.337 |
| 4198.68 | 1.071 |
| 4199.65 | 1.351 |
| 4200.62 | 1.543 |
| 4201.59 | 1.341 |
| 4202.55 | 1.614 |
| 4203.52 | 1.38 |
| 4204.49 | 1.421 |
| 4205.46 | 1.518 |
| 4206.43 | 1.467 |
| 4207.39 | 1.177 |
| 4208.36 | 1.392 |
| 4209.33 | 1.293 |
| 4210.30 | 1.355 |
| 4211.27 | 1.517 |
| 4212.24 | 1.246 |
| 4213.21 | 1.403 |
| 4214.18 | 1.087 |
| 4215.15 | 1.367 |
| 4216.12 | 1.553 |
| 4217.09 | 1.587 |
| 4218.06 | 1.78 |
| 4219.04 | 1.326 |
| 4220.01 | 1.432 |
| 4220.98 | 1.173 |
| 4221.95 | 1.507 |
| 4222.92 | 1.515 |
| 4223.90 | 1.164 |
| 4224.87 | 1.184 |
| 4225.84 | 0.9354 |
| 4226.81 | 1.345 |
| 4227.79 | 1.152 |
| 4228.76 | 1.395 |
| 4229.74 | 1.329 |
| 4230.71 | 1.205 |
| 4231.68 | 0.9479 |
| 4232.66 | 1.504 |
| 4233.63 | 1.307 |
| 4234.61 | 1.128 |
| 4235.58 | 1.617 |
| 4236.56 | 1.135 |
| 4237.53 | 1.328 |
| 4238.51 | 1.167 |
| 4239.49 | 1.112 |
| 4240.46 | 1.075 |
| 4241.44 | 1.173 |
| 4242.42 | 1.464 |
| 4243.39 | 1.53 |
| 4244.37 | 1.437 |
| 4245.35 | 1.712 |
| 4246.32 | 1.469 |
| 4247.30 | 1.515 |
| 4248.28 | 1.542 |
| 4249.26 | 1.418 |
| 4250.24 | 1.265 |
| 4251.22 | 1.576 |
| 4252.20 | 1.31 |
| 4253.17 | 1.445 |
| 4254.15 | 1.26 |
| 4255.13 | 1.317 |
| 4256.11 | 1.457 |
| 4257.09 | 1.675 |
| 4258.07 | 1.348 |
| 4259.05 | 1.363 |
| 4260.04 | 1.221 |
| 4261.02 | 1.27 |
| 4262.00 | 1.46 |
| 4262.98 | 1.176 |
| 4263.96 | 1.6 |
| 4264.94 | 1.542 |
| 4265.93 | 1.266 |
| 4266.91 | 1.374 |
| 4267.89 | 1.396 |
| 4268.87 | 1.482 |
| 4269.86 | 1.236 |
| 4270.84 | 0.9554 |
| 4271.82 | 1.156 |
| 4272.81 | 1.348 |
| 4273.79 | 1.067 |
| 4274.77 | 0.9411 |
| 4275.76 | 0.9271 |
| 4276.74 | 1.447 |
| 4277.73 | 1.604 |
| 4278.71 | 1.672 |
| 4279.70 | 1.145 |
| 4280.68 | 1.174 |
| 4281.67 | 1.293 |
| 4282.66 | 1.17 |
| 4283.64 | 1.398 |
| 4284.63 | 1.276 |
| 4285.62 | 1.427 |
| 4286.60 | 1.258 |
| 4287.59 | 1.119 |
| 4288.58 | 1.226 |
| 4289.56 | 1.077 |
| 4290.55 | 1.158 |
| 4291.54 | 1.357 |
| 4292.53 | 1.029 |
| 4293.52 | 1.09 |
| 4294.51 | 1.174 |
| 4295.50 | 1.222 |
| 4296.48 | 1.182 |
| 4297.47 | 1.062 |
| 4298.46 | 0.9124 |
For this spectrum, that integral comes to 3.4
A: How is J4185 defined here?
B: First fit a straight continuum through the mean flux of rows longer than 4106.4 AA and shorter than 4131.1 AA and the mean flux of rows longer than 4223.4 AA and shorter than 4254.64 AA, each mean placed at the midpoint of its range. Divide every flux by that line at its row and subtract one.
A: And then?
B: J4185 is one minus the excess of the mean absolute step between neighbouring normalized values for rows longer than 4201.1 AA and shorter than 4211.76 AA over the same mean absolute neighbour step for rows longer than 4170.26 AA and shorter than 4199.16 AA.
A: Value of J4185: 1.02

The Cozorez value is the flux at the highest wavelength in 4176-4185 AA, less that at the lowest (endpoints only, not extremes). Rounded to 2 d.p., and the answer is 0.22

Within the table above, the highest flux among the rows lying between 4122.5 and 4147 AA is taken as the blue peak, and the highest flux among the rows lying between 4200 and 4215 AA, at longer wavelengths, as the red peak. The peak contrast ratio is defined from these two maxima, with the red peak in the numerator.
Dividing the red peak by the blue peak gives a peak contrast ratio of 1.02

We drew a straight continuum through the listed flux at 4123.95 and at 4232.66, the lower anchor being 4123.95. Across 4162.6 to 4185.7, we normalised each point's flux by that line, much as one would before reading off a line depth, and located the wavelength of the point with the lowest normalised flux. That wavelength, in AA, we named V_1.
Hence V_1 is 4168.82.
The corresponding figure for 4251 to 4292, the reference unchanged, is 4275.76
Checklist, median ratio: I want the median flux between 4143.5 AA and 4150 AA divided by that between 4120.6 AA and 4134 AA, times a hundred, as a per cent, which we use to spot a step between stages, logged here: 88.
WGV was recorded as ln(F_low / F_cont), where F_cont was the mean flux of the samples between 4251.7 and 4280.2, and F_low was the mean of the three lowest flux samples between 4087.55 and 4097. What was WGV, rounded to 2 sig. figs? -0.28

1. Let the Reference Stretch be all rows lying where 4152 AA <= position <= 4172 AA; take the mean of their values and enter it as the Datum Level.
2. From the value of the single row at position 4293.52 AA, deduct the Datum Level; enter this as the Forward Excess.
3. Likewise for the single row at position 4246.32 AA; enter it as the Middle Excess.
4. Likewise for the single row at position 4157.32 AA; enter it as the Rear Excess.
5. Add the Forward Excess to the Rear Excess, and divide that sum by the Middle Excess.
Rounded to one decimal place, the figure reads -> -0.5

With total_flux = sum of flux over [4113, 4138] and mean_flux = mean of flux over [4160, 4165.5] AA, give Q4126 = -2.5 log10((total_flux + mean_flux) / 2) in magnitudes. -3.1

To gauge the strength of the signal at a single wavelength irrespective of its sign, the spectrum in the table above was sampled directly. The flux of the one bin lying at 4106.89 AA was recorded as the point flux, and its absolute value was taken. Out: 1.32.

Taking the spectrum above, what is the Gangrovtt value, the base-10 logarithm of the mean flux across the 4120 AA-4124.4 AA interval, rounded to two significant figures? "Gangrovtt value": 0.11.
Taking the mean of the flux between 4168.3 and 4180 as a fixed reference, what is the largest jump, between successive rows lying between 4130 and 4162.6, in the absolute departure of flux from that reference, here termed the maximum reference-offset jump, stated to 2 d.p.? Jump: 0.37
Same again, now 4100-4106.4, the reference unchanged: 0.23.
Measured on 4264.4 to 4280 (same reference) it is 0.49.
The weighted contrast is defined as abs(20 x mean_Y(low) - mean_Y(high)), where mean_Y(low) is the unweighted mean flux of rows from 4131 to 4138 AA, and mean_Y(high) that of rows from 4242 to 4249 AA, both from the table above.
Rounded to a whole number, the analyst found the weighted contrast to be 25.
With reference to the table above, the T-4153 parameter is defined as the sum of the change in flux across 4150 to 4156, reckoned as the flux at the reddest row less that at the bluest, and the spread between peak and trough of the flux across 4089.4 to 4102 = 1.0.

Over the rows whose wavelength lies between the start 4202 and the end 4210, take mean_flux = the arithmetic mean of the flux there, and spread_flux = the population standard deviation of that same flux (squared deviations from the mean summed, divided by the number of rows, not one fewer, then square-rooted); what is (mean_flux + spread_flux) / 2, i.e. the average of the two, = 0.77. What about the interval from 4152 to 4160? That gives 0.69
